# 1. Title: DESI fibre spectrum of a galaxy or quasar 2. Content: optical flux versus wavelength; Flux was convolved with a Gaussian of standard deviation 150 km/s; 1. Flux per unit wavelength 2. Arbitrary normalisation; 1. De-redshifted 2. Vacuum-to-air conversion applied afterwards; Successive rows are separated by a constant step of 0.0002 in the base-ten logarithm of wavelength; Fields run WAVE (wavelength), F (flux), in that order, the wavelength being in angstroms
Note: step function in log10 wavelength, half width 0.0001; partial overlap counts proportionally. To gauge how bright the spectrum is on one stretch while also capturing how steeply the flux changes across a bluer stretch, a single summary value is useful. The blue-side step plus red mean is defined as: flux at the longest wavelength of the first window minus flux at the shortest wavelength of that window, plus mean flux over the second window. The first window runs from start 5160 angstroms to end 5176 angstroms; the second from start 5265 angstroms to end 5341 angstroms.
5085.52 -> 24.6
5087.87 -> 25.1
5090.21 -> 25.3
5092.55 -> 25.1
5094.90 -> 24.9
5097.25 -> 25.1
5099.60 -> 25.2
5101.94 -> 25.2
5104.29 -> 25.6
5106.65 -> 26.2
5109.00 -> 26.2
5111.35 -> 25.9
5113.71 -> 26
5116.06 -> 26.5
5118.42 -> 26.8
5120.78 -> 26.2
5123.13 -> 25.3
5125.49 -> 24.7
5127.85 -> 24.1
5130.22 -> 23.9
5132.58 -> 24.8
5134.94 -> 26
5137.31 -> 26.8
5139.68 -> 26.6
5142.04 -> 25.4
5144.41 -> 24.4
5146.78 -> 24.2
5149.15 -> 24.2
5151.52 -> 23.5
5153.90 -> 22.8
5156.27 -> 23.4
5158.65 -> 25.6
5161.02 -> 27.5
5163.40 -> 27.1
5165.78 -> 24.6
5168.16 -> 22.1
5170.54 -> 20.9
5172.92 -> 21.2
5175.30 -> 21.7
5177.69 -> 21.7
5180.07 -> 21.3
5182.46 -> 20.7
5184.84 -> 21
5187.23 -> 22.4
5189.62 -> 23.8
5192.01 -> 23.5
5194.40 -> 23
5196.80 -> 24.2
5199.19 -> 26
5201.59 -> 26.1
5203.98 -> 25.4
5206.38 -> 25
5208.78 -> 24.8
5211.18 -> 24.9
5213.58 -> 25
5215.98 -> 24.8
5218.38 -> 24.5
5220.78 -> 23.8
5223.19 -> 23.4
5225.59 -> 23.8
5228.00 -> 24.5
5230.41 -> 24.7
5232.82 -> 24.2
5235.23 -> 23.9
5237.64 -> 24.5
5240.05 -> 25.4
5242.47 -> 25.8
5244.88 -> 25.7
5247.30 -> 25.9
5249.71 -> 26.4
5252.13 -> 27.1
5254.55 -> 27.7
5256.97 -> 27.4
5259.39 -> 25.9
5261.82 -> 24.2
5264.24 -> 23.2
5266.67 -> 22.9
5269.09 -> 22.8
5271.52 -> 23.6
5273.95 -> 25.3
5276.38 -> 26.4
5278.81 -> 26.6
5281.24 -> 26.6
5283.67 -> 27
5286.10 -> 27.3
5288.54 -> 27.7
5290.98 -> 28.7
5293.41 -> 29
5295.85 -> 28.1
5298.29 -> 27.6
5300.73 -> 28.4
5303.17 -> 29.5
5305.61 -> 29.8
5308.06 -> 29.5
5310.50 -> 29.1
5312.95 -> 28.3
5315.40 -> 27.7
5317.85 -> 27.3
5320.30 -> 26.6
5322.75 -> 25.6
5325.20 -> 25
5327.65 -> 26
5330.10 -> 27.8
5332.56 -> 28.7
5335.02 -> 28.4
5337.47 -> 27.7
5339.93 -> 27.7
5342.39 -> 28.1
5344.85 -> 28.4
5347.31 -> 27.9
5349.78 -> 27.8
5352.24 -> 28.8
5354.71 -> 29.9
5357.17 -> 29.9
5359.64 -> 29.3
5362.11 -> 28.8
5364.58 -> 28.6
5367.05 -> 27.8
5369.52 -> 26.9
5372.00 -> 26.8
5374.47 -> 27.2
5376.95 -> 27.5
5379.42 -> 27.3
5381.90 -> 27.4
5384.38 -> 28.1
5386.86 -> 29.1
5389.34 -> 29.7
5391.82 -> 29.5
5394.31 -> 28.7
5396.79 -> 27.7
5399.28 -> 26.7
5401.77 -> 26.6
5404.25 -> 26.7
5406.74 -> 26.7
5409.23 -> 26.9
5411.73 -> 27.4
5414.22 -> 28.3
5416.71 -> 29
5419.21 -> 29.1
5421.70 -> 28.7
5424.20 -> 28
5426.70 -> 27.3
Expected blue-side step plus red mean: 21.4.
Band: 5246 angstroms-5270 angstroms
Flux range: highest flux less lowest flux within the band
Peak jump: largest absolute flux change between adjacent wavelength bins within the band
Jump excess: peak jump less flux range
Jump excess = -3.2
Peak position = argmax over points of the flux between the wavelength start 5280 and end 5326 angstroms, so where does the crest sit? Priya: 5305.61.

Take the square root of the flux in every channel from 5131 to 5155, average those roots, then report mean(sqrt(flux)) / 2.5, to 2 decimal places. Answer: 1.99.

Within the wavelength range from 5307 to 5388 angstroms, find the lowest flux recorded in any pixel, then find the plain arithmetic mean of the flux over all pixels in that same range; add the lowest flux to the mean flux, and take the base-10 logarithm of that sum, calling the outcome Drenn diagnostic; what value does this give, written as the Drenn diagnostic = 1.72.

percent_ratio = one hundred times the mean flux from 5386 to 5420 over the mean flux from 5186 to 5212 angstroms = 114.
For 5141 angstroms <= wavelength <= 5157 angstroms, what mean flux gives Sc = 24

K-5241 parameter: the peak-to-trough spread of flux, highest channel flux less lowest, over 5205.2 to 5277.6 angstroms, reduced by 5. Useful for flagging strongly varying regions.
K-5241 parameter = -0.1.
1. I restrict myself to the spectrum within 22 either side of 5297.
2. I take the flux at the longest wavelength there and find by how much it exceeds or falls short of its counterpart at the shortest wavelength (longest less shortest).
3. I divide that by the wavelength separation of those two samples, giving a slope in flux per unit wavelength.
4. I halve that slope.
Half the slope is 0.011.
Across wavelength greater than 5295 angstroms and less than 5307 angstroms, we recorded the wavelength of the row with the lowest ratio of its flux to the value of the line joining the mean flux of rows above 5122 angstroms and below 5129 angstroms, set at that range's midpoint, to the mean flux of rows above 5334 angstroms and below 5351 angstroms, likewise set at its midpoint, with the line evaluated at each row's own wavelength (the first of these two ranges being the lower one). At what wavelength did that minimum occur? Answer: 5298.29 angstroms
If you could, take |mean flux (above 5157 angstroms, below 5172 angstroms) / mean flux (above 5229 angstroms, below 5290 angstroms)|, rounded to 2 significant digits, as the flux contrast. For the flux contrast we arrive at 0.96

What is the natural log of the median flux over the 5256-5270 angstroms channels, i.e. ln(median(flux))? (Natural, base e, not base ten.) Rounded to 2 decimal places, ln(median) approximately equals 3.17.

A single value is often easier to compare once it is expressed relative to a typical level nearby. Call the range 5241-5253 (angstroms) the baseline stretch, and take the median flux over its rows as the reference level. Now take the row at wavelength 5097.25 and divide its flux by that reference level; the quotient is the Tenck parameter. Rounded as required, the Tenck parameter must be 0.97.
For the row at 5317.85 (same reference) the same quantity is 1.05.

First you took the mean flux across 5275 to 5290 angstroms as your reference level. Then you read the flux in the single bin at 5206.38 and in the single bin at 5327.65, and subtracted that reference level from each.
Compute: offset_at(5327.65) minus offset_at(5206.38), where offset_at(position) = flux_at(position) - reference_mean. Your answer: 1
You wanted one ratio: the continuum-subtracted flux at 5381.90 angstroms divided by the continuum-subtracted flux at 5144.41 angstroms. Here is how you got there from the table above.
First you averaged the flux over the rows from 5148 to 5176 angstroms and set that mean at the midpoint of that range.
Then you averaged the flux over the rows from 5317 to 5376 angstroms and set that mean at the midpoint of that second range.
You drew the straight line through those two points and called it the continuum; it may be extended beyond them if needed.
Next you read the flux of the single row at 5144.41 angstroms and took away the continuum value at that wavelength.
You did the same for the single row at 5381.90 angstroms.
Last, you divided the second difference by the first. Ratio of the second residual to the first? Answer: -1.1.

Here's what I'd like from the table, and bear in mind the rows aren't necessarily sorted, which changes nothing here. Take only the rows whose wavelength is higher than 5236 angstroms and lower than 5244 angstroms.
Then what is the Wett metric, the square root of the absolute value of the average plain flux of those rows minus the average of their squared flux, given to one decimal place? 24.7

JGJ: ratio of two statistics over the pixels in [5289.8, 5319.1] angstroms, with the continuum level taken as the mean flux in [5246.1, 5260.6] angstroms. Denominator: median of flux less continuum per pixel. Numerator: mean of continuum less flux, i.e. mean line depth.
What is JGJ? -1.02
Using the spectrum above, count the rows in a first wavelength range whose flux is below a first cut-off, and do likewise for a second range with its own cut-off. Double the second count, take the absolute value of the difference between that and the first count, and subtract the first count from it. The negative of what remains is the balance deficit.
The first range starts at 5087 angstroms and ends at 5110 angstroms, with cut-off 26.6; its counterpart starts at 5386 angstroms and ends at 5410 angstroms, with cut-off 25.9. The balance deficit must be 0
